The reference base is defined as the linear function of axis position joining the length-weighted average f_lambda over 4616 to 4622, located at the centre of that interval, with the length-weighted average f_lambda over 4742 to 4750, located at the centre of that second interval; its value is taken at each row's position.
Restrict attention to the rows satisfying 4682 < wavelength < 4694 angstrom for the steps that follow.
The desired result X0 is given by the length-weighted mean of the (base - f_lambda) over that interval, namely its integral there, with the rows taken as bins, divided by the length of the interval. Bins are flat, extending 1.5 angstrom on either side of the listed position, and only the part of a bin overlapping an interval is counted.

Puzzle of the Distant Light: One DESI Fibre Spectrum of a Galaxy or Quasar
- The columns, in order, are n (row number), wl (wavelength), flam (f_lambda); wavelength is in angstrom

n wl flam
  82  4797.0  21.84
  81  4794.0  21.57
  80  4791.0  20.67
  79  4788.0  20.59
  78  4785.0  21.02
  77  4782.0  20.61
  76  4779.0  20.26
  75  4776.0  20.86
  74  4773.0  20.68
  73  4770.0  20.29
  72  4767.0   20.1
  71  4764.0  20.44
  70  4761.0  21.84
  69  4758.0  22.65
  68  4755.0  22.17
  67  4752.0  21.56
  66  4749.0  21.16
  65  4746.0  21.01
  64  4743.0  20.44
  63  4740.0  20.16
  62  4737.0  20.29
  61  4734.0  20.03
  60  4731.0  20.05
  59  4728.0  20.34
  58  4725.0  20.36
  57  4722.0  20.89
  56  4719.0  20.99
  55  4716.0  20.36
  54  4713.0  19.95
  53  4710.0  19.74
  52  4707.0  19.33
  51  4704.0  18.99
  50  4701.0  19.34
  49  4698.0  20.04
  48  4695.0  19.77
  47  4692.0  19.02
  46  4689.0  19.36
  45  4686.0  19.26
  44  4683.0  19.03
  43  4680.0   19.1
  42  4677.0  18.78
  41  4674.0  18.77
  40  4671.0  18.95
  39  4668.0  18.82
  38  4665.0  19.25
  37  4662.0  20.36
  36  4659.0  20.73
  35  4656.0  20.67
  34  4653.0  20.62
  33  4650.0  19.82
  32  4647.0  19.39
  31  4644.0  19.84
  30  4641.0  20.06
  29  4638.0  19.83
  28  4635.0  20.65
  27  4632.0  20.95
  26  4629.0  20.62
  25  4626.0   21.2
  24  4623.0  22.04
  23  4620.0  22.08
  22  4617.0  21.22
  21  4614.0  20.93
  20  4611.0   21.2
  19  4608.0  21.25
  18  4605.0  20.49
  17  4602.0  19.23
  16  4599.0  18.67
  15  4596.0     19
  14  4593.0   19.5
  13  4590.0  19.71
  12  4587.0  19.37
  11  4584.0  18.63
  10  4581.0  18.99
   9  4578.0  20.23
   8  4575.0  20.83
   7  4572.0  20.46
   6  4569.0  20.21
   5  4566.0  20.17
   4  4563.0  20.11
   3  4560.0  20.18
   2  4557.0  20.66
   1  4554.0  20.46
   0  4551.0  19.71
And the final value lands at 2.06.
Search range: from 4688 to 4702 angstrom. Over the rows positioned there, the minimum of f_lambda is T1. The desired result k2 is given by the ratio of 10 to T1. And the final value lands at 0.526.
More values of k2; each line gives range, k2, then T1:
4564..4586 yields 0.537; 18.63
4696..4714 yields 0.527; 18.99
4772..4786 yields 0.494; 20.26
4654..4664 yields 0.491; 20.36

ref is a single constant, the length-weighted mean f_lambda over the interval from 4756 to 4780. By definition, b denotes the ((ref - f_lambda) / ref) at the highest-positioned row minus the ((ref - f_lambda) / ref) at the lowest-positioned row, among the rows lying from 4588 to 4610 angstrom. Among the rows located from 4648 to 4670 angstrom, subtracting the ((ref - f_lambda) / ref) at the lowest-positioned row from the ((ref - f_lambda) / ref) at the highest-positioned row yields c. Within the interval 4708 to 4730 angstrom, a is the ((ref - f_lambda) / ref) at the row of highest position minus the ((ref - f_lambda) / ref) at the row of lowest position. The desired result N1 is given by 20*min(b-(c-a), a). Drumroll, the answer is -3.0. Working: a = -0.03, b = -0.074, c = 0.05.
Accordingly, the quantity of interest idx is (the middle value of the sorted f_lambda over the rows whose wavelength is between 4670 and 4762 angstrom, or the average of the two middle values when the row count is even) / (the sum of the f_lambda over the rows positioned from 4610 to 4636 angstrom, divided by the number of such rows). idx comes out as 0.94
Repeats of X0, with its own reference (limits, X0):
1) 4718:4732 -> 0.49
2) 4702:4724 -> 1.07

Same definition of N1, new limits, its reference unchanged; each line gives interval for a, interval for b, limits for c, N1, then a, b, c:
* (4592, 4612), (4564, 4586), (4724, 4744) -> -1.6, -0.08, 0.074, 0.00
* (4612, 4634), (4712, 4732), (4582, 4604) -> 0.0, 0.00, -0.005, -0.03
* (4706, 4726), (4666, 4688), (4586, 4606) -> -1.0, -0.05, -0.021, -0.05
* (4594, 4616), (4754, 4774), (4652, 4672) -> -2.0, -0.09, 0.071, 0.08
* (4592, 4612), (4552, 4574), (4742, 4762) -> -1.6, -0.08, 0.000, -0.07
